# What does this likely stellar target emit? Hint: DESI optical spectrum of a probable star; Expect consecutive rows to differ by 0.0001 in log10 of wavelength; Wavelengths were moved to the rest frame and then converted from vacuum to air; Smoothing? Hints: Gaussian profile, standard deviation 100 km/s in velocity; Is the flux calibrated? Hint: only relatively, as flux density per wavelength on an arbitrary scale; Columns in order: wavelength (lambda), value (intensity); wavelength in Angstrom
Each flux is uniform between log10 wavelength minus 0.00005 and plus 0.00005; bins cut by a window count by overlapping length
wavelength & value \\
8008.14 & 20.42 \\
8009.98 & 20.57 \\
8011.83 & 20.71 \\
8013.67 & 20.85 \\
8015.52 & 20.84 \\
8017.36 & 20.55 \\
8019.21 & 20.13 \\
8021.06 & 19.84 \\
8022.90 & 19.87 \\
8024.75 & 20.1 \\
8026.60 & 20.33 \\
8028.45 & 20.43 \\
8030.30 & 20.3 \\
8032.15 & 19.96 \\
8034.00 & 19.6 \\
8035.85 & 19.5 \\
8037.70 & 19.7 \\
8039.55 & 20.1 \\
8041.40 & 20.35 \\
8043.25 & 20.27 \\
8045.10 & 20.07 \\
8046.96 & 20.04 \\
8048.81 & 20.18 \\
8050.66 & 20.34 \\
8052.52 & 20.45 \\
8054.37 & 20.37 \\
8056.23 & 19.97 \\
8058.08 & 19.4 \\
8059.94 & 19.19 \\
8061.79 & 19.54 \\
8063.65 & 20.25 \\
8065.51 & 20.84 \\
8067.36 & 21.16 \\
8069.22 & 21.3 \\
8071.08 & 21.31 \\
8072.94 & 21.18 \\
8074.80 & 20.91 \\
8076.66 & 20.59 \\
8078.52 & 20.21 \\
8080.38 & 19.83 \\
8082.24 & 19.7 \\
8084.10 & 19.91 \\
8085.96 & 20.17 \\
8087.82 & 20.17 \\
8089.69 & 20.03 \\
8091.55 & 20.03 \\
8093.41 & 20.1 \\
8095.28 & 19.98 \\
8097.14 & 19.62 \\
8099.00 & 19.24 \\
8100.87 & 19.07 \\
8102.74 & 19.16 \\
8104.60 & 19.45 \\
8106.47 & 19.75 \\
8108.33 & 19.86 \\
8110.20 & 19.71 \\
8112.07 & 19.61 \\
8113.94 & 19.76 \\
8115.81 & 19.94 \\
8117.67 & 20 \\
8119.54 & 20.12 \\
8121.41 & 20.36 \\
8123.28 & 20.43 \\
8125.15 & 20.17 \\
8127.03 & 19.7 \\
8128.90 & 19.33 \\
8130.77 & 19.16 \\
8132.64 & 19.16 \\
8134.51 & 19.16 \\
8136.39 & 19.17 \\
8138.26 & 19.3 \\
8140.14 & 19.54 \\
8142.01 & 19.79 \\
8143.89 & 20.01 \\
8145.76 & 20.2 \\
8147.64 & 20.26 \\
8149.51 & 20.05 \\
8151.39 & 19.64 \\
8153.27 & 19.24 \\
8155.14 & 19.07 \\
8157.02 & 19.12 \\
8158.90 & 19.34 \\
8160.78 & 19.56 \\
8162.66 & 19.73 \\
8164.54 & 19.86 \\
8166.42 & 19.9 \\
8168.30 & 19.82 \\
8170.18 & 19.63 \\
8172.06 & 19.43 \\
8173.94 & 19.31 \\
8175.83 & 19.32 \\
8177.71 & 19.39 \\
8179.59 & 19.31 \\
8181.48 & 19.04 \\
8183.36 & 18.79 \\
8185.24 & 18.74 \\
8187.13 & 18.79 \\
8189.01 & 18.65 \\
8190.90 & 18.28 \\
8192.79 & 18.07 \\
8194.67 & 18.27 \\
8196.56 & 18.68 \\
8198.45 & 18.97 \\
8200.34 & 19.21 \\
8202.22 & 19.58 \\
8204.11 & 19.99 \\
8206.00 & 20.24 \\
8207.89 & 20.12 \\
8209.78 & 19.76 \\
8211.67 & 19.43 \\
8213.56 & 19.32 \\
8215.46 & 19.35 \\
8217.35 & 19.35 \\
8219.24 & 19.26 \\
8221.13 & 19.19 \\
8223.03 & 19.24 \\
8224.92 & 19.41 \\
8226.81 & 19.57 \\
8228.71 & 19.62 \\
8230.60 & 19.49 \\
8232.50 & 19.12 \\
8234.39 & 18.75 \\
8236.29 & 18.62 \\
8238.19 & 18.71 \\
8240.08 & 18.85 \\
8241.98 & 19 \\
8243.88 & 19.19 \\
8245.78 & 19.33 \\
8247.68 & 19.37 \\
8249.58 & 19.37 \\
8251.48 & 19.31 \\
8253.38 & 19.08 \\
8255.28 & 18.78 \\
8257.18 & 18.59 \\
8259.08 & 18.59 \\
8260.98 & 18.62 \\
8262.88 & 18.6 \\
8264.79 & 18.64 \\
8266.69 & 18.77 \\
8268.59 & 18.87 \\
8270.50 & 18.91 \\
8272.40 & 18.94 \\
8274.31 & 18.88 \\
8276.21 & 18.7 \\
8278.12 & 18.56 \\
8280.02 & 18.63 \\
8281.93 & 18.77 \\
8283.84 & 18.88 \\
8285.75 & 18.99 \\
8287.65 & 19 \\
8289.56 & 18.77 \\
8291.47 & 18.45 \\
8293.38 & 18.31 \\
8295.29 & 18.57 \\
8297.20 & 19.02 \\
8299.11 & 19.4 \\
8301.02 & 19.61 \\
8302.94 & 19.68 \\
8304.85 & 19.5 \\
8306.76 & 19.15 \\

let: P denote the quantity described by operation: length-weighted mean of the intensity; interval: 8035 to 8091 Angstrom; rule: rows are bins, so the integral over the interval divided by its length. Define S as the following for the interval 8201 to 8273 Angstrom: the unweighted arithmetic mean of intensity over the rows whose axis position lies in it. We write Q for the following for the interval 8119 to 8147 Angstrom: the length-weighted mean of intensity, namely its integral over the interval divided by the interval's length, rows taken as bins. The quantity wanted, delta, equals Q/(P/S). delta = 18.7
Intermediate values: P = 20.2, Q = 19.7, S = 19.2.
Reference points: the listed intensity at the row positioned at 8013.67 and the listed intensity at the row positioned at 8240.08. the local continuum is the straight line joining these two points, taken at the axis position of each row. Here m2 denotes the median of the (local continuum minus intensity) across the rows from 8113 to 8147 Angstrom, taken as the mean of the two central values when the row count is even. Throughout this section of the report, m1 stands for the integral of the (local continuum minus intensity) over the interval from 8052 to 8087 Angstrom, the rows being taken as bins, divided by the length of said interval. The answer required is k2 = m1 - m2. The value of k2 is -0.1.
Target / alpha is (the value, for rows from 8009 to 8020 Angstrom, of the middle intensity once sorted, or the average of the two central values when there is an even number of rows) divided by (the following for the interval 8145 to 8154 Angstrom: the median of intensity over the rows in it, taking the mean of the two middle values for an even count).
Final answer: 1.03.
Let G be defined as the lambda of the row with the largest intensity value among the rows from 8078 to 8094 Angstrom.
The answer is 8078.52 Angstrom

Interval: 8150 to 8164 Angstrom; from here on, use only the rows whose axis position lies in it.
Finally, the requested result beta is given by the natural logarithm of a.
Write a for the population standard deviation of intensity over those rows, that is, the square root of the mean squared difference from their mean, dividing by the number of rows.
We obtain -1.4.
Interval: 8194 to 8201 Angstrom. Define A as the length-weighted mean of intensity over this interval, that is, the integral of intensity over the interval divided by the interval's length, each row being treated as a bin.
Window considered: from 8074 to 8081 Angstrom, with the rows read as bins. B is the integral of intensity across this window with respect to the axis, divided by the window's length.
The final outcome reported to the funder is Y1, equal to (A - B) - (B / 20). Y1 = -2.65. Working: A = 18.8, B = 20.4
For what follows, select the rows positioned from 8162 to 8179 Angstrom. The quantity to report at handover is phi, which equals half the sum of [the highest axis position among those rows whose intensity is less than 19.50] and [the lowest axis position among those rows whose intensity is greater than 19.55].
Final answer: 8170.2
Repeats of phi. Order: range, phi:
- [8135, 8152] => 8140.1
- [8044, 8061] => 8052.5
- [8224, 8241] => 8233.4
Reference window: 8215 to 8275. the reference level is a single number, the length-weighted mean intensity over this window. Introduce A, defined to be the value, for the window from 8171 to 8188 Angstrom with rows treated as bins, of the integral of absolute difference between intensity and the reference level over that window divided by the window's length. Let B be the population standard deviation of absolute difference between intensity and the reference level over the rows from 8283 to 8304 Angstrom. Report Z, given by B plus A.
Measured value 0.51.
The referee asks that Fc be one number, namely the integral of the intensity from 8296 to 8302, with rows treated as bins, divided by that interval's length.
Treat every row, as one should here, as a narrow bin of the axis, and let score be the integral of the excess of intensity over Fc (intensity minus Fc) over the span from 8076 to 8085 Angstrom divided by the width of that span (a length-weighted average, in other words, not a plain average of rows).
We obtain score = 0.74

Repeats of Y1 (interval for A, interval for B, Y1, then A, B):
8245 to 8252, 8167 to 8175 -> -1.19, 19.3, 19.6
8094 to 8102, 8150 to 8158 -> -0.79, 19.5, 19.3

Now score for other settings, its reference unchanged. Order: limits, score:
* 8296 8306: 0.12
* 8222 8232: 0.16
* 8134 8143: 0.11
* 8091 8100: 0.49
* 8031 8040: 0.48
